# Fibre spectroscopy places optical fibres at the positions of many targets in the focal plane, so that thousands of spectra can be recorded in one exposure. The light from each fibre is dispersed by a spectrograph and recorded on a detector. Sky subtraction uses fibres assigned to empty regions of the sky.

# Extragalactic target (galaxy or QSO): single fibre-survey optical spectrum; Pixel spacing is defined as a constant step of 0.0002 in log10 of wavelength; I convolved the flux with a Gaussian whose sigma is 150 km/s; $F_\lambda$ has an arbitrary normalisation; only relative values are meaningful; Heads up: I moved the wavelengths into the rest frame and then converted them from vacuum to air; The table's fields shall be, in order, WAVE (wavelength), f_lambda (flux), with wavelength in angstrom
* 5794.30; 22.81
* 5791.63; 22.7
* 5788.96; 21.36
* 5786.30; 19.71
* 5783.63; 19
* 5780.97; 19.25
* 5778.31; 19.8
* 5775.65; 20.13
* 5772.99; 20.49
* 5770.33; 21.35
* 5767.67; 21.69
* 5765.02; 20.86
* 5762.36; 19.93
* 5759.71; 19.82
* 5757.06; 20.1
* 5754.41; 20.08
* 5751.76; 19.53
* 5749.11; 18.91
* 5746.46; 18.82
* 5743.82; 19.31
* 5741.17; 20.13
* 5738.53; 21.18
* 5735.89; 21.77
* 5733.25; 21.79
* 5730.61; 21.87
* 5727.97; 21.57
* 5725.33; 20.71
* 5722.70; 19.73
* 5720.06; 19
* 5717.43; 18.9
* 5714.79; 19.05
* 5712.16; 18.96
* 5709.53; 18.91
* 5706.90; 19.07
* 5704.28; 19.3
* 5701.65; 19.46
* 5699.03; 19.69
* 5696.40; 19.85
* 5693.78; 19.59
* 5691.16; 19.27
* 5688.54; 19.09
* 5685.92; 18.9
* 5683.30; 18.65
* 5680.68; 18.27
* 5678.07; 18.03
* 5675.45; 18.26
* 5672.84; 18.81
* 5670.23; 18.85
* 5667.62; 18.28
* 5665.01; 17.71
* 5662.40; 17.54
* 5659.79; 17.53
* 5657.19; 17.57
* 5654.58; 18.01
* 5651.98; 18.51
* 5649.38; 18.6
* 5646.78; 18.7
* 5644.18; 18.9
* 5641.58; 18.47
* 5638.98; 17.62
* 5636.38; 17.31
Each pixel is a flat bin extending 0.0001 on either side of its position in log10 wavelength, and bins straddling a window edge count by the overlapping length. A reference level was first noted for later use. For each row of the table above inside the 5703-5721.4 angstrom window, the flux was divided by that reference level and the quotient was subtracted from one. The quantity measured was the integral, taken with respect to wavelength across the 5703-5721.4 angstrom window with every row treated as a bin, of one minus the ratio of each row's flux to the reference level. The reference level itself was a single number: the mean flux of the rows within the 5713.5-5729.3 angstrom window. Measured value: 0.7 angstrom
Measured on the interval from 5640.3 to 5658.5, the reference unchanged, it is 1.3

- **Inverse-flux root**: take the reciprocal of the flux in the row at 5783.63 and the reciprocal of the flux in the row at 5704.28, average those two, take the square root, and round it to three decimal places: 0.229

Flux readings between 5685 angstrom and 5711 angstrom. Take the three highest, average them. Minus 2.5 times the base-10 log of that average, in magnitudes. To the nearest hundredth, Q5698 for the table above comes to -3.24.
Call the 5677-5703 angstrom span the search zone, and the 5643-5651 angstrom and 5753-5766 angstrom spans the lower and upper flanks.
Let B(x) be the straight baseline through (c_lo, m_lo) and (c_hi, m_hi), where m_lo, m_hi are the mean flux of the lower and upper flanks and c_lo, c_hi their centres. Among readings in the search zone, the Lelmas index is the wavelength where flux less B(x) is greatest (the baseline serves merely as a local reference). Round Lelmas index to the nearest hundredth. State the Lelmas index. 5696.40 angstrom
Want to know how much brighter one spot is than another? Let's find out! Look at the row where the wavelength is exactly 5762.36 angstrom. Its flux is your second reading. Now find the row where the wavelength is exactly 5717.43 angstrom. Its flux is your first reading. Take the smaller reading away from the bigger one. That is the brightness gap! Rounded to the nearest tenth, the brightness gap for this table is 1.0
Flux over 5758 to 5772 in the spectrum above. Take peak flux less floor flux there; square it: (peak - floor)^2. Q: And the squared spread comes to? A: 3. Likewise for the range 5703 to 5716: 0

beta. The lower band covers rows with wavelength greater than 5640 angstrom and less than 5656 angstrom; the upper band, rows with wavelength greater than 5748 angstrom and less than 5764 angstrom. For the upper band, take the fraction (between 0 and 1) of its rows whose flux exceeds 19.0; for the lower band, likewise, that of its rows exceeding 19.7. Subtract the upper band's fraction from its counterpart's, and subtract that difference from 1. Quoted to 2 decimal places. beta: 1.83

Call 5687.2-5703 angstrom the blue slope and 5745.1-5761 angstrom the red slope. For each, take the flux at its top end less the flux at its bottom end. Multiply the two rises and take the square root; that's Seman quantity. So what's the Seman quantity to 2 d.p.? 0.61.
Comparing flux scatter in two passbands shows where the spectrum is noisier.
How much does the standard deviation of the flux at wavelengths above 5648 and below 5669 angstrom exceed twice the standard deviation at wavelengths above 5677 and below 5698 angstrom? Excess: -0.8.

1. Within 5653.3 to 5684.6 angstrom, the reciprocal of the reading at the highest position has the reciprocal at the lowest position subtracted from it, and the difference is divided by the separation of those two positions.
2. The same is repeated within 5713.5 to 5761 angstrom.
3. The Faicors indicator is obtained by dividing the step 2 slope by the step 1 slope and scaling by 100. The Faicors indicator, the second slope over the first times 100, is 68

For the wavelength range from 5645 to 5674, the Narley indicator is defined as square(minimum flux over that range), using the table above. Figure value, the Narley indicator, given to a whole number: 307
